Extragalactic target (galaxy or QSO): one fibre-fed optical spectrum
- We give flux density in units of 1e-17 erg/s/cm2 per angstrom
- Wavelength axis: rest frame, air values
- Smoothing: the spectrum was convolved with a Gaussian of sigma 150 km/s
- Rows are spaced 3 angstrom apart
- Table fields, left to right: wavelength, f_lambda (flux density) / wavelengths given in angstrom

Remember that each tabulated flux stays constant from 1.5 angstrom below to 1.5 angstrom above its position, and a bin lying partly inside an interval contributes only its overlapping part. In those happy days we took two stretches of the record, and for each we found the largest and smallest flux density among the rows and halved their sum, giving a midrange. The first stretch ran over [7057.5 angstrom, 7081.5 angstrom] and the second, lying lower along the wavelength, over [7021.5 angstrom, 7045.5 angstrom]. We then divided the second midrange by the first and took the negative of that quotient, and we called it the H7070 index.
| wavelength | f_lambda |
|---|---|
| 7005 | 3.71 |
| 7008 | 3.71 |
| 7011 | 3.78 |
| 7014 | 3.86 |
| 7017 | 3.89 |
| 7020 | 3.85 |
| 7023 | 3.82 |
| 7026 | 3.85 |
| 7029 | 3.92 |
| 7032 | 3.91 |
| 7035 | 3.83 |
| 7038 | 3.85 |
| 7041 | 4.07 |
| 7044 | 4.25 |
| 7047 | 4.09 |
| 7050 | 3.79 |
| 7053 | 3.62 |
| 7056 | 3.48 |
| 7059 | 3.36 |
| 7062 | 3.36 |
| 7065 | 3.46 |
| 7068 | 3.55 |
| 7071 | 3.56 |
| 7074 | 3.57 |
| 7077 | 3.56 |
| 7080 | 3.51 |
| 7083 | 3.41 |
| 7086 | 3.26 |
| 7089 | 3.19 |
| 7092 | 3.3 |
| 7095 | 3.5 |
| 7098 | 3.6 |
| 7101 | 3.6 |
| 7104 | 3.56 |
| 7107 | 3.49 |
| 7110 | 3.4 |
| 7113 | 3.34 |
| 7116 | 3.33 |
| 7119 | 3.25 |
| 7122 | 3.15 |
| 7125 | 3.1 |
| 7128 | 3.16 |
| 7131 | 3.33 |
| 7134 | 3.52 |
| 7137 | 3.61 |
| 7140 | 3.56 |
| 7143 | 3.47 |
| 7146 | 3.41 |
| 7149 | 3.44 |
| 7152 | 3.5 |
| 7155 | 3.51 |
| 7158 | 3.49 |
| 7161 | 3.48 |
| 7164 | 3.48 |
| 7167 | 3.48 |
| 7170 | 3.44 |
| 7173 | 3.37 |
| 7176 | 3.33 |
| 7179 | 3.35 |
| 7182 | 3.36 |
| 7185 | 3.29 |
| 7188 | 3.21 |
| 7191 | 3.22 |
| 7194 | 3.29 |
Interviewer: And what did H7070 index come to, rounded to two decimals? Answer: -1.16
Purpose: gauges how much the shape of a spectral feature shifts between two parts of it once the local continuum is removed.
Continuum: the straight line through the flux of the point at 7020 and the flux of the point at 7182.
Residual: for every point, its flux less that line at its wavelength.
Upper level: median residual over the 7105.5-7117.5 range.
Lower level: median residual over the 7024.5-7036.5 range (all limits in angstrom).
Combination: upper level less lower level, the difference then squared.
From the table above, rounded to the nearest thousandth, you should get 0.070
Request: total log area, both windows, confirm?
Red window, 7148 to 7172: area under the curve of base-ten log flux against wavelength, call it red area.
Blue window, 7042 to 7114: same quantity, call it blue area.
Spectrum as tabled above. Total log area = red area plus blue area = 52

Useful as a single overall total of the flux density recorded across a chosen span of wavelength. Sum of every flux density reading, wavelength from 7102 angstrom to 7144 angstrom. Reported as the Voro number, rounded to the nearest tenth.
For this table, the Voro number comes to 47.3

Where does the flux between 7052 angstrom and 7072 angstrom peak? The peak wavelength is 7053 angstrom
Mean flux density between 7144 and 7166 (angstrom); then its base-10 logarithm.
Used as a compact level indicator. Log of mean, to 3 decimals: 0.541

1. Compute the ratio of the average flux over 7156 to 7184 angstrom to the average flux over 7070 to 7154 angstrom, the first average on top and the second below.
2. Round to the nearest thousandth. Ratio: 1.001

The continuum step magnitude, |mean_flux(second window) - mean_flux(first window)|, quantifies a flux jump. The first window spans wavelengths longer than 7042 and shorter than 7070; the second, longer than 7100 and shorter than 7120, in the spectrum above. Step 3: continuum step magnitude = 0.24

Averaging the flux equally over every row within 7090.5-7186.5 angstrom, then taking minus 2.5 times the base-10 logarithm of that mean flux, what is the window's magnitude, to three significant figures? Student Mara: -1.33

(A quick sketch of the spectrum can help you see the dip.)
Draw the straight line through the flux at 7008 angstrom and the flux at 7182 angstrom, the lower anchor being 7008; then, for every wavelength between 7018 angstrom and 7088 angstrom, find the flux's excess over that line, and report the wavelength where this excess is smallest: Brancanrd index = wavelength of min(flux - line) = 7086 angstrom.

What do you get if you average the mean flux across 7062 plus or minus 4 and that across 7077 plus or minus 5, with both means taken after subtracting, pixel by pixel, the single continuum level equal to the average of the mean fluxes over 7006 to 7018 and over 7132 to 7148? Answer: -0.19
